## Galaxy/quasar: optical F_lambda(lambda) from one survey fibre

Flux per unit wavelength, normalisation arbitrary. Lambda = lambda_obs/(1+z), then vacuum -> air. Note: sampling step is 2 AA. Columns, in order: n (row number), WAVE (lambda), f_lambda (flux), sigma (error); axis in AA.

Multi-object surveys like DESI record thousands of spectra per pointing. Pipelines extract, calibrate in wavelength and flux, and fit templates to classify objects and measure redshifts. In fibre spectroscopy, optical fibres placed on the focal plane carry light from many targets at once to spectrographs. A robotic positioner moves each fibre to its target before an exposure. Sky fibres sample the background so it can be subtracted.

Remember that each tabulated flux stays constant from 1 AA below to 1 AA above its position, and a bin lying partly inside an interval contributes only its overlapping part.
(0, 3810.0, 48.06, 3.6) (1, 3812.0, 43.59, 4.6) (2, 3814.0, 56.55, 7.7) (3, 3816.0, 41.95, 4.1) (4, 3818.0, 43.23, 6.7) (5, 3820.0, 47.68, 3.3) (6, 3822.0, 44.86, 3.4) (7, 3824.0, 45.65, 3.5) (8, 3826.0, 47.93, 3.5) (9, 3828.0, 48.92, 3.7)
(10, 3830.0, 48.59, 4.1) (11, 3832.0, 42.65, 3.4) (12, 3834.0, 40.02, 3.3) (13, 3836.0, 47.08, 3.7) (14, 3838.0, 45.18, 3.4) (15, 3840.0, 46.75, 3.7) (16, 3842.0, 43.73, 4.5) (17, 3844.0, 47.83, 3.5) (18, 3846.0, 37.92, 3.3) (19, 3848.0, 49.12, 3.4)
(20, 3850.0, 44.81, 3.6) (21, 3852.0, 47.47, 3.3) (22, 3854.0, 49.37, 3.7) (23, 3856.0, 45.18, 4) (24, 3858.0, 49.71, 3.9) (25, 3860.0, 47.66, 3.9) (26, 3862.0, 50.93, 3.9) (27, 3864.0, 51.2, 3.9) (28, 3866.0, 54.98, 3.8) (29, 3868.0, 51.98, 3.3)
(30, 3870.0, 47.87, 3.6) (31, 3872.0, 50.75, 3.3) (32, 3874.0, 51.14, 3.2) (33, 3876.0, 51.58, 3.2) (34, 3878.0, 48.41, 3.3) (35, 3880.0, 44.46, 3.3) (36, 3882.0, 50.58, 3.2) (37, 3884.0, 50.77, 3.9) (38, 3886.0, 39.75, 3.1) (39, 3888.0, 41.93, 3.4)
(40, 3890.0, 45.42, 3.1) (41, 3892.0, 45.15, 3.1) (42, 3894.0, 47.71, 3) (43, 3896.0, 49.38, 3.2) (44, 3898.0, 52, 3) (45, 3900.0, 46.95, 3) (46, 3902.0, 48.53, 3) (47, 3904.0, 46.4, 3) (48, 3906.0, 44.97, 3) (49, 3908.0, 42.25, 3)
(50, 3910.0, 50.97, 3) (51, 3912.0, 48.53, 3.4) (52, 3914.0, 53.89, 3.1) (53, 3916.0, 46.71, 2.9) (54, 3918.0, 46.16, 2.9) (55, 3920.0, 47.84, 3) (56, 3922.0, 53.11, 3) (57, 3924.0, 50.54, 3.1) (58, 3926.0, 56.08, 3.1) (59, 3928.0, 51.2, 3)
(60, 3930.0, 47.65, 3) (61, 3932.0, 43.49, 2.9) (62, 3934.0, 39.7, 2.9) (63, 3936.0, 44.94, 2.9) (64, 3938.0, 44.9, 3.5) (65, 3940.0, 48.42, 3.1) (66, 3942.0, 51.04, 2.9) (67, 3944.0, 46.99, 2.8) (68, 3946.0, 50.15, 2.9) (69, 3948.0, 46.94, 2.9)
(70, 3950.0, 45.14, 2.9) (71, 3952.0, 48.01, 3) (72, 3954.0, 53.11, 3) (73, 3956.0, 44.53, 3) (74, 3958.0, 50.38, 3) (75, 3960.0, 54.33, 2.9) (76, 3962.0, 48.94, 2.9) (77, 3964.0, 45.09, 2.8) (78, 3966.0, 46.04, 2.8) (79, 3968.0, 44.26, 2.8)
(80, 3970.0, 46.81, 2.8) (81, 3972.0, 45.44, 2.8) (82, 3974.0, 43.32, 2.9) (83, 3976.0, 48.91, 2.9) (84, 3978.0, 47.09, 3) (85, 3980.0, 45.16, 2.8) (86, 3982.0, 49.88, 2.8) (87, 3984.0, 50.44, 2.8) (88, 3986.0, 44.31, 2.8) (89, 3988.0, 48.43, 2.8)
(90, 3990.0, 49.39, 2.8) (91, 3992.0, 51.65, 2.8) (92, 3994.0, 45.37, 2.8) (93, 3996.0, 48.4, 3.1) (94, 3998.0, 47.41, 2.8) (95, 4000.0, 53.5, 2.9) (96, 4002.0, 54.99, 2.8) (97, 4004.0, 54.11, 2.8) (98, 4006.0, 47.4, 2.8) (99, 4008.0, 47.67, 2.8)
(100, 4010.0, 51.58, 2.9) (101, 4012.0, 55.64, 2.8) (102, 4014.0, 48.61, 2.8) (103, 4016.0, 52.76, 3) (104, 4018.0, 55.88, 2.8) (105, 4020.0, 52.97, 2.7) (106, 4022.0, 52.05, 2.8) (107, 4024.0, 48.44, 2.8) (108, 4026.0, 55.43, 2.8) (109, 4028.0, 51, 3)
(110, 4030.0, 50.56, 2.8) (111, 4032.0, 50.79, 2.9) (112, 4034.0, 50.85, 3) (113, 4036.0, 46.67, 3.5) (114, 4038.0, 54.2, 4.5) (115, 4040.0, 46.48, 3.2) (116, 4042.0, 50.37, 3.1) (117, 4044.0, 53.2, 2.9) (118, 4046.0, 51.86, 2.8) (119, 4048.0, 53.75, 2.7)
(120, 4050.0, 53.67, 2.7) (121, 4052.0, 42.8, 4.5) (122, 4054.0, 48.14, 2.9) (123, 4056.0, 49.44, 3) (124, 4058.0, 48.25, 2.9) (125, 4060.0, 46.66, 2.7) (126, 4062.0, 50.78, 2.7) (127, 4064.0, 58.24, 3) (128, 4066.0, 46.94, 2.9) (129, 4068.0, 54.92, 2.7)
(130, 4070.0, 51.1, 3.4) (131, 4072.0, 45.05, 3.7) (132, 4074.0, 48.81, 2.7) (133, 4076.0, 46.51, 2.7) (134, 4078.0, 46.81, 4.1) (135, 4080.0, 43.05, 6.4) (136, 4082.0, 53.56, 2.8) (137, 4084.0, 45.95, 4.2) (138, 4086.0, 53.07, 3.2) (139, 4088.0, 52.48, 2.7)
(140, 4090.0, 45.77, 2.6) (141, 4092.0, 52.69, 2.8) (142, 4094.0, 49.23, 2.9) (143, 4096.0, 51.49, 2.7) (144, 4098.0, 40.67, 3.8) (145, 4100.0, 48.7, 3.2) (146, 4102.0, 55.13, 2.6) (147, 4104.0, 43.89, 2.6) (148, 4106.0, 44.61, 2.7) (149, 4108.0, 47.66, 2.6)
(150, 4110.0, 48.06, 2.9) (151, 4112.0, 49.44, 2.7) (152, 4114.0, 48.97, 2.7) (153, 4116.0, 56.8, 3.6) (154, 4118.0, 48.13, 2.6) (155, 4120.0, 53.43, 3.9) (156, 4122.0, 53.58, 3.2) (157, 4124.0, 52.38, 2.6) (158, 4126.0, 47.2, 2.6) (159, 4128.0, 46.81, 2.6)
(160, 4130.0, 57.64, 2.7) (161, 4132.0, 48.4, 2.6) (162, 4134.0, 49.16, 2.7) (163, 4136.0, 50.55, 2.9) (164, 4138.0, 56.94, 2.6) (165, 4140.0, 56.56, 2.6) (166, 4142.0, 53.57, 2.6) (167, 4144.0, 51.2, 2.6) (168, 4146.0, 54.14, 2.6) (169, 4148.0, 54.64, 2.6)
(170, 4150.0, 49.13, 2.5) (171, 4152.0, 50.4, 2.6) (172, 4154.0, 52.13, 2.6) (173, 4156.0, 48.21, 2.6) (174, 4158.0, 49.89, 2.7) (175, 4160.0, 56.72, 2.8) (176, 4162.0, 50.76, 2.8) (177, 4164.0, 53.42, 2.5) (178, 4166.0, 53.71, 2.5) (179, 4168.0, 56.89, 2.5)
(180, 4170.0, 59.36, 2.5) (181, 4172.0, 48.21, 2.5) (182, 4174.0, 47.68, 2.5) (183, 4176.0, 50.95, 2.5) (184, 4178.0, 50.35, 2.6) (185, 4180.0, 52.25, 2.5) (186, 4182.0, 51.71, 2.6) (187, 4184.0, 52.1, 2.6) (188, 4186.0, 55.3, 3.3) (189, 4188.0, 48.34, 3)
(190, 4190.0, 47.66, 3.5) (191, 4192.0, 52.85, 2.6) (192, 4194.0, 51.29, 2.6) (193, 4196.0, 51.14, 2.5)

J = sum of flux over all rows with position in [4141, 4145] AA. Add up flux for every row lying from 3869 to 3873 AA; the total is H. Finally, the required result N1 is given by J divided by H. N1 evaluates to 1.06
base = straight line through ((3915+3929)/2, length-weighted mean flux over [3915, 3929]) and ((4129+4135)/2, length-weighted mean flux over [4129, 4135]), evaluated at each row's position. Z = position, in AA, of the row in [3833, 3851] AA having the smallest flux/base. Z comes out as 3846.0 AA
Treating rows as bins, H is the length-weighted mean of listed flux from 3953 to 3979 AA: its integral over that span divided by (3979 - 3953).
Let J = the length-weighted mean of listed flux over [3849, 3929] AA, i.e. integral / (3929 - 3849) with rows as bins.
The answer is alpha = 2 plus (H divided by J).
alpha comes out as 2.98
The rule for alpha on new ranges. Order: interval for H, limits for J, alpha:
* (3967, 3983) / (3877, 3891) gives 3.01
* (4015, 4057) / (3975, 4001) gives 3.05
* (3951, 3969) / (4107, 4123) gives 2.95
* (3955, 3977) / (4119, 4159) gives 2.91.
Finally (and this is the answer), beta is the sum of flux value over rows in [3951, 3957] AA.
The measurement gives 146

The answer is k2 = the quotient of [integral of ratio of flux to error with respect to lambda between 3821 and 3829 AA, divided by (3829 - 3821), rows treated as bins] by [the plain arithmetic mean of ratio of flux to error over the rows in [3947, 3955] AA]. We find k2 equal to 0.81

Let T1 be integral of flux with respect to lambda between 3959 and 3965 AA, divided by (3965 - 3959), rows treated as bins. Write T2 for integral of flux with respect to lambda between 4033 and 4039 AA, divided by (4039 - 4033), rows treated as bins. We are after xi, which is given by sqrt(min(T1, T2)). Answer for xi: 7.03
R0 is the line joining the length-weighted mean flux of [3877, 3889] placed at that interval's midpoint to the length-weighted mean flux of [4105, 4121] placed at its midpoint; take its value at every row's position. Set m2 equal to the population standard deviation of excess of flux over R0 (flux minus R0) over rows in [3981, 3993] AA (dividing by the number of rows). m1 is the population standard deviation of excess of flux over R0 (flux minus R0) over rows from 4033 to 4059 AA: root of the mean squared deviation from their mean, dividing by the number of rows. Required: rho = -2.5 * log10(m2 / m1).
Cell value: 0.40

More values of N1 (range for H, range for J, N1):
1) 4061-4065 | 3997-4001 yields 0.93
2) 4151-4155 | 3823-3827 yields 0.91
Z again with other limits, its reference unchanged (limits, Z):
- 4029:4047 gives 4040.0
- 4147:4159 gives 4156.0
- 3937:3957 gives 3956.0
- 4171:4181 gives 4174.0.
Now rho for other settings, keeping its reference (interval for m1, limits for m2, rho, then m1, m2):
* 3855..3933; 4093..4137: -0.09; 3.62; 3.9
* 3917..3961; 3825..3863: 0.18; 3.84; 3.3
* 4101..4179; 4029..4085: -0.02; 3.67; 3.7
